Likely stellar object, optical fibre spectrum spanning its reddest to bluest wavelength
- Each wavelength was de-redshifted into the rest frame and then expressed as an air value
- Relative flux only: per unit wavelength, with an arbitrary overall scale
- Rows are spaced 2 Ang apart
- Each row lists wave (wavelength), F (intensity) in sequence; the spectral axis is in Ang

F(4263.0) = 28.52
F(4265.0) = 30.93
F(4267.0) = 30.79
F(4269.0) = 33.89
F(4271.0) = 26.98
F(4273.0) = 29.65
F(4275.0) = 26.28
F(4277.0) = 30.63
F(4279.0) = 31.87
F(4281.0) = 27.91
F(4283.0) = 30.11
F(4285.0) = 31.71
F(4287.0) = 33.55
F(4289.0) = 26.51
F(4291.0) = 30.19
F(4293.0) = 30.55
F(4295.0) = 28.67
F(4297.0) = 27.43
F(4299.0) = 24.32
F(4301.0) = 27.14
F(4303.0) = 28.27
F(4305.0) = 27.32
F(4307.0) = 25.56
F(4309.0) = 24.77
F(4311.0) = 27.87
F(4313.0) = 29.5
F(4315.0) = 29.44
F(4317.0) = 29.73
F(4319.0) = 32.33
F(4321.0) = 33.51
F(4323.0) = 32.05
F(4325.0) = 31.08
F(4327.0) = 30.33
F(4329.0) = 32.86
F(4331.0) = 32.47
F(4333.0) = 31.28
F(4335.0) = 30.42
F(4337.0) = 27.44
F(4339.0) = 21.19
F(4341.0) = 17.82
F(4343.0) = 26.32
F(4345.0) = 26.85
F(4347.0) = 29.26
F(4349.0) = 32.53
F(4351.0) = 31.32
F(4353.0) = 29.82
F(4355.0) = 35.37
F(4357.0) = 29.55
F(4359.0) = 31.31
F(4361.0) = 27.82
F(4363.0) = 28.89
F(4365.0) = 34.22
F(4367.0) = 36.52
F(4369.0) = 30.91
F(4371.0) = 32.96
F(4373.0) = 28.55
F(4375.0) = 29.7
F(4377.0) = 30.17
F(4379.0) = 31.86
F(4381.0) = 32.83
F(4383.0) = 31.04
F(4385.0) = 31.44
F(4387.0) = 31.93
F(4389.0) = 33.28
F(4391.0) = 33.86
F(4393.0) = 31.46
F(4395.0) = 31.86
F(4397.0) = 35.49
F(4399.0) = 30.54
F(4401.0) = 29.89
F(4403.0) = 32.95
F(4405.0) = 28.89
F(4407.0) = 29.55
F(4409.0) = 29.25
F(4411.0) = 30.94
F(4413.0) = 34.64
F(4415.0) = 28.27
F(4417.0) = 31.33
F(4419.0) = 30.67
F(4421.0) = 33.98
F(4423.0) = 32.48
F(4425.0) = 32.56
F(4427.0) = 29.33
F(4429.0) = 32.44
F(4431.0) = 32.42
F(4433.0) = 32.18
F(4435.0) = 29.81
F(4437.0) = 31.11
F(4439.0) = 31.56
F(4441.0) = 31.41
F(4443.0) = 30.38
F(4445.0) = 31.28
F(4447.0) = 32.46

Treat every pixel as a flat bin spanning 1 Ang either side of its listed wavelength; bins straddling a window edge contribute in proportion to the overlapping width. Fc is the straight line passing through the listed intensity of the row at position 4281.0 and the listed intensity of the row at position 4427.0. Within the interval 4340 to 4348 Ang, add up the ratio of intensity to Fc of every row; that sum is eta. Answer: 3.5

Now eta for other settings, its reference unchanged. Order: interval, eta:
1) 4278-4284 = 3.2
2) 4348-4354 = 3.3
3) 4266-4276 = 5.3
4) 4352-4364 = 6.4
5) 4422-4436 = 7.5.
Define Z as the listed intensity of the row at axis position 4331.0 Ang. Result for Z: 32.47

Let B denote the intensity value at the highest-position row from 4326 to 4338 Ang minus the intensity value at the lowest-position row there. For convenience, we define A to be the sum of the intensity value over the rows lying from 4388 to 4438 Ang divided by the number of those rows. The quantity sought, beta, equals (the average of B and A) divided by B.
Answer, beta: -5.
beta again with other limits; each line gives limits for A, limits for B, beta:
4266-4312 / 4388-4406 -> -3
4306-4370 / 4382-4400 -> -29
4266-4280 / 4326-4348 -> -14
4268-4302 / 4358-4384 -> -54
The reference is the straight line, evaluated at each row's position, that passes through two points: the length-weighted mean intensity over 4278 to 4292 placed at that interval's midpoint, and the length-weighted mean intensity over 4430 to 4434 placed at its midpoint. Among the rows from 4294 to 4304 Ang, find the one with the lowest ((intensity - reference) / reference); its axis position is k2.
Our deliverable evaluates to 4299.0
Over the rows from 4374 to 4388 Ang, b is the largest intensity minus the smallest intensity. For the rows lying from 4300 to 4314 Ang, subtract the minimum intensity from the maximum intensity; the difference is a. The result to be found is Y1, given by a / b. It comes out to 1.5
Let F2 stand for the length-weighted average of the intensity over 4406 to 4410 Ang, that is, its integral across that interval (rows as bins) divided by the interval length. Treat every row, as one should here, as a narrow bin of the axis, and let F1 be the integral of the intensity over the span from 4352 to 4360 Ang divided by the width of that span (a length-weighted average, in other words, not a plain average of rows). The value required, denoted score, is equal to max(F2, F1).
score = 31.5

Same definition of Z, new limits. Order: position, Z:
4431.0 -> 32.42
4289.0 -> 26.51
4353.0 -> 29.82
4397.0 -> 35.49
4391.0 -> 33.86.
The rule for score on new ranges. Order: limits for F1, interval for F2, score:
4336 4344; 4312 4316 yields 29.5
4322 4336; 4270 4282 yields 31.5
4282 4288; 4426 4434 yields 31.8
